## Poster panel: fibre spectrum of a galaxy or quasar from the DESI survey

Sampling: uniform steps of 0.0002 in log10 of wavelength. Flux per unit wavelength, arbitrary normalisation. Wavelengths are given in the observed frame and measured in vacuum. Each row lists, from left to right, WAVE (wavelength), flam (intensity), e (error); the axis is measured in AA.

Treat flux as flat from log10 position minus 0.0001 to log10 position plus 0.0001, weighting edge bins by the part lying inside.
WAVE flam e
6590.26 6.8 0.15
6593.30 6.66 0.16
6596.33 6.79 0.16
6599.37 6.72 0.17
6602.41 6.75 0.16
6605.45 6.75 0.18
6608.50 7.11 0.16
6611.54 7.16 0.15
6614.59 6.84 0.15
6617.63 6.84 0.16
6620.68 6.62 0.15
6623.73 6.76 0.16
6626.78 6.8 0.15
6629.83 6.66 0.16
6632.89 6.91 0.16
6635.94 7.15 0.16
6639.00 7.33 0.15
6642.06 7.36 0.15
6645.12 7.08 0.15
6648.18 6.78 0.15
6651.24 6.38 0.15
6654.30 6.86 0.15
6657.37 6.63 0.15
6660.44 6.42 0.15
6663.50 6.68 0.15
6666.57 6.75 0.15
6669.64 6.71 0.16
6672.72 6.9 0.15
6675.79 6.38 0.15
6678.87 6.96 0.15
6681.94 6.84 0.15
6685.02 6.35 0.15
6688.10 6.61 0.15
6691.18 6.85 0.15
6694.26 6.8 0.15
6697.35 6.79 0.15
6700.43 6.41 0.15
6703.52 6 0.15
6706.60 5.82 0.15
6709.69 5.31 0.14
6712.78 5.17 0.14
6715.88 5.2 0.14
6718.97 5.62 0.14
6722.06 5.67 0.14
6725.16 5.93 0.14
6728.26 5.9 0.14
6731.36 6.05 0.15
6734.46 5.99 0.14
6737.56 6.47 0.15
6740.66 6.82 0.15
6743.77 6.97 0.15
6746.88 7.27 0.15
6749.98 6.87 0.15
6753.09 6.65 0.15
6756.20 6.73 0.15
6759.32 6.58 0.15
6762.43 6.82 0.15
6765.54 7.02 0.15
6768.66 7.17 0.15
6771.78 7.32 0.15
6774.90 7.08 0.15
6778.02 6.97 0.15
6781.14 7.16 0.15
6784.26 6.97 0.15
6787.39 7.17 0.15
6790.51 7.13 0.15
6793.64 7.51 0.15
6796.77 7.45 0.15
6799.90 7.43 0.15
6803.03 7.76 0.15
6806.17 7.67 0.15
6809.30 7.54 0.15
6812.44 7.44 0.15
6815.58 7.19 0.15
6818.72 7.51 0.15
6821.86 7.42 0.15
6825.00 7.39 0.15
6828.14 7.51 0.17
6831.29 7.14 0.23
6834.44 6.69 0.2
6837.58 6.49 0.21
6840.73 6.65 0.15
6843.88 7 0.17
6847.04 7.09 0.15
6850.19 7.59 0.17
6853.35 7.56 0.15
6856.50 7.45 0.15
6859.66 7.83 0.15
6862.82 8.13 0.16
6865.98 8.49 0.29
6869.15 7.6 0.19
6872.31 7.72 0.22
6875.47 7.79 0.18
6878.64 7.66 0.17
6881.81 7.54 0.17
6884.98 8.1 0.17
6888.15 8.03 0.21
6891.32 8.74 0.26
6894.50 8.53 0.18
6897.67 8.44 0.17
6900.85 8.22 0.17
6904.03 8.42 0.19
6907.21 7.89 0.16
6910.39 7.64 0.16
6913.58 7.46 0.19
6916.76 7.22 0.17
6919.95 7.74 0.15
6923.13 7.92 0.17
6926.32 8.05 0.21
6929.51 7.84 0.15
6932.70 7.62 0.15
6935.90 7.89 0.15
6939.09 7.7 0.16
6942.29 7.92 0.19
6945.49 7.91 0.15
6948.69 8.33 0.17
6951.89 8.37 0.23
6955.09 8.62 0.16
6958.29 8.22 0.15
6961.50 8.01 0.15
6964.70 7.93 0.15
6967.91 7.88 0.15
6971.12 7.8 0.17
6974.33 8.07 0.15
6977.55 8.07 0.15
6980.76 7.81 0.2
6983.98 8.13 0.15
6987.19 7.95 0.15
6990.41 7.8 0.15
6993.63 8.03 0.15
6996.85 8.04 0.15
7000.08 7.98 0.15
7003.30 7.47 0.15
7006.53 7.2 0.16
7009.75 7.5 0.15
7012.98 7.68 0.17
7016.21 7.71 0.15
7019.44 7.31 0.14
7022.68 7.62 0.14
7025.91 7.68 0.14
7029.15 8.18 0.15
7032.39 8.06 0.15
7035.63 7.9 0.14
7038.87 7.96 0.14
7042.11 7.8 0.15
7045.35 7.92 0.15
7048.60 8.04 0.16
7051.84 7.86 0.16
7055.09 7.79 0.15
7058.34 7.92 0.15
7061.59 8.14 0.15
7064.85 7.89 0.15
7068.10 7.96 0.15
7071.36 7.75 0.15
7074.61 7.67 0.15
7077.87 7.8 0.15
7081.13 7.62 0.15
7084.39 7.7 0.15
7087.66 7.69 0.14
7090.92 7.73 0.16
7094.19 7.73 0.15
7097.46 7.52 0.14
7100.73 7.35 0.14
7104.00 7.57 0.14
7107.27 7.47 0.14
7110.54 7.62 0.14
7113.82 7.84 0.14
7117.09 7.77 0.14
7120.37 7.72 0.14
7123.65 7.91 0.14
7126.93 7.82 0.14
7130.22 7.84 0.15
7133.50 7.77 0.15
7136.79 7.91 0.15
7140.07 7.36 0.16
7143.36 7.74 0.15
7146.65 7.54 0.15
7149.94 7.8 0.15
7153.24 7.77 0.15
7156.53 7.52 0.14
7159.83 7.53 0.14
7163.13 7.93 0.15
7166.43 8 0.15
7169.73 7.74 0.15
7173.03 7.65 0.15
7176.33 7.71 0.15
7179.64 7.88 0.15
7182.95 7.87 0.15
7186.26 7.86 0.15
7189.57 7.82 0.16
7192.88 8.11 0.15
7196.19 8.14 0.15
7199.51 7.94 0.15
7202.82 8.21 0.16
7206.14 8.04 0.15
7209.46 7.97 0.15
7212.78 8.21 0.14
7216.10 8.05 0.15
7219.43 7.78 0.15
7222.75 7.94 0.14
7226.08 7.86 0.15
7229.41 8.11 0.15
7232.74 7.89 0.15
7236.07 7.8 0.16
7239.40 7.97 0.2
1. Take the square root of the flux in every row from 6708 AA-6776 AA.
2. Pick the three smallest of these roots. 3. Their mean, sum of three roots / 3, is 2.29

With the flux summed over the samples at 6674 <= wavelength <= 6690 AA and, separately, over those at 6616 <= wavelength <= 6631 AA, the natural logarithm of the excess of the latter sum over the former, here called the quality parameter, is -0.6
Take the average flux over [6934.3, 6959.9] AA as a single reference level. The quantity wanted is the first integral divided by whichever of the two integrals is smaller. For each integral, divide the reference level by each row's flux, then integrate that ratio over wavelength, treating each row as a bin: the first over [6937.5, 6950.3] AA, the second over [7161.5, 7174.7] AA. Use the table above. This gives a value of 1.000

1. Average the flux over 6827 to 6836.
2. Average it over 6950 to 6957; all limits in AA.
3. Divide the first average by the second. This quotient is 0.84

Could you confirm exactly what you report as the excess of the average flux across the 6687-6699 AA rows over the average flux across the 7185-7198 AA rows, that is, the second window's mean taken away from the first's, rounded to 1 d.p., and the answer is -1.2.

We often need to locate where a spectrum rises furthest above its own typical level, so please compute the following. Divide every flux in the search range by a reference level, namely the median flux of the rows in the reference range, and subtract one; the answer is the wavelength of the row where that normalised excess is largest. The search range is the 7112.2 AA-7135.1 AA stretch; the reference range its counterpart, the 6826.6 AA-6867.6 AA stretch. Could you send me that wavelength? 7123.65 AA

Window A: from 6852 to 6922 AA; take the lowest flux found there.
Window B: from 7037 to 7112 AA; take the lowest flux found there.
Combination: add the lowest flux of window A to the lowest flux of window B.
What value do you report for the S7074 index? 14.6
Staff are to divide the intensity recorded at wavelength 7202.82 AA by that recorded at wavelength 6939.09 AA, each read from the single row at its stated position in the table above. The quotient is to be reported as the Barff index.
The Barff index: 1.07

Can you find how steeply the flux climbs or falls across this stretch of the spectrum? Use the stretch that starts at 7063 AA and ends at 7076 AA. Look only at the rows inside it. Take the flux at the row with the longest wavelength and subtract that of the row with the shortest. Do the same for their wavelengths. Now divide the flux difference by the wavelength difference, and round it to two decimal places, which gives -0.02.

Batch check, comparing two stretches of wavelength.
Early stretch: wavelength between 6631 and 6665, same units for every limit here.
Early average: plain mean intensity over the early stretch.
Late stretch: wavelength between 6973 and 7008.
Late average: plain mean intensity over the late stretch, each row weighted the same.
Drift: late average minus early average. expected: 1.00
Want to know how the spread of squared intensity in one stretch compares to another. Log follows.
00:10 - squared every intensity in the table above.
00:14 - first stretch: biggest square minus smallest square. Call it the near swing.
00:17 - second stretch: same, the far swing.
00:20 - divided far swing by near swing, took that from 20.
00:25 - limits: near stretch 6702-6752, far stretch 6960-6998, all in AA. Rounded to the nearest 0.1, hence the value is 19.8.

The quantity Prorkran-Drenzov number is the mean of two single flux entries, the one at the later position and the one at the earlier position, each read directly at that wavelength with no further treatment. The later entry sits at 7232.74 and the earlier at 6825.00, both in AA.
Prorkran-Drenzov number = 7.64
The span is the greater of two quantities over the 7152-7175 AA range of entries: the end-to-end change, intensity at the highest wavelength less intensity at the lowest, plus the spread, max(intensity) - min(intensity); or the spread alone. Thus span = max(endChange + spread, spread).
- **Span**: 0.48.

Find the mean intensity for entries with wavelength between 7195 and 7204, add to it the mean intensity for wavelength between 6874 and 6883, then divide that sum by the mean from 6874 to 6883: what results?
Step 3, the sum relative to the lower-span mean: 2.06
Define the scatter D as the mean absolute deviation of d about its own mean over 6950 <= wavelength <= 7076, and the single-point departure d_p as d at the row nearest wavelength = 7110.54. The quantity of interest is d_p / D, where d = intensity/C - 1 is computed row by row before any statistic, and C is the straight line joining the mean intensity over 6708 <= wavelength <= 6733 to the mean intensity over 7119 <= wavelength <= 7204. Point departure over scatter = 0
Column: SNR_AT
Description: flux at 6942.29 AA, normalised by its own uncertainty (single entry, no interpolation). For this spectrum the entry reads 42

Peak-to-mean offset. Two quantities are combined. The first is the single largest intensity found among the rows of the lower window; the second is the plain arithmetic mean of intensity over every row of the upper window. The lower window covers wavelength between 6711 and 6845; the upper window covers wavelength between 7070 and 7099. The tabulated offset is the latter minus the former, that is -0.1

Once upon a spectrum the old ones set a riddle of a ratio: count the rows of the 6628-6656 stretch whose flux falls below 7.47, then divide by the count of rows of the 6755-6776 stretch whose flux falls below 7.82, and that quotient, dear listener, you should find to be 1.3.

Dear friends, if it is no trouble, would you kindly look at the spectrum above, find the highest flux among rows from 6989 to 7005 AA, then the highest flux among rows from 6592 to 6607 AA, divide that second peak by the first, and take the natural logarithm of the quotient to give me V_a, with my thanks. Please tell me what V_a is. -0.17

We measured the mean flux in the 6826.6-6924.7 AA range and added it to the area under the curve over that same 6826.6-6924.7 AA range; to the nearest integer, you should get 762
